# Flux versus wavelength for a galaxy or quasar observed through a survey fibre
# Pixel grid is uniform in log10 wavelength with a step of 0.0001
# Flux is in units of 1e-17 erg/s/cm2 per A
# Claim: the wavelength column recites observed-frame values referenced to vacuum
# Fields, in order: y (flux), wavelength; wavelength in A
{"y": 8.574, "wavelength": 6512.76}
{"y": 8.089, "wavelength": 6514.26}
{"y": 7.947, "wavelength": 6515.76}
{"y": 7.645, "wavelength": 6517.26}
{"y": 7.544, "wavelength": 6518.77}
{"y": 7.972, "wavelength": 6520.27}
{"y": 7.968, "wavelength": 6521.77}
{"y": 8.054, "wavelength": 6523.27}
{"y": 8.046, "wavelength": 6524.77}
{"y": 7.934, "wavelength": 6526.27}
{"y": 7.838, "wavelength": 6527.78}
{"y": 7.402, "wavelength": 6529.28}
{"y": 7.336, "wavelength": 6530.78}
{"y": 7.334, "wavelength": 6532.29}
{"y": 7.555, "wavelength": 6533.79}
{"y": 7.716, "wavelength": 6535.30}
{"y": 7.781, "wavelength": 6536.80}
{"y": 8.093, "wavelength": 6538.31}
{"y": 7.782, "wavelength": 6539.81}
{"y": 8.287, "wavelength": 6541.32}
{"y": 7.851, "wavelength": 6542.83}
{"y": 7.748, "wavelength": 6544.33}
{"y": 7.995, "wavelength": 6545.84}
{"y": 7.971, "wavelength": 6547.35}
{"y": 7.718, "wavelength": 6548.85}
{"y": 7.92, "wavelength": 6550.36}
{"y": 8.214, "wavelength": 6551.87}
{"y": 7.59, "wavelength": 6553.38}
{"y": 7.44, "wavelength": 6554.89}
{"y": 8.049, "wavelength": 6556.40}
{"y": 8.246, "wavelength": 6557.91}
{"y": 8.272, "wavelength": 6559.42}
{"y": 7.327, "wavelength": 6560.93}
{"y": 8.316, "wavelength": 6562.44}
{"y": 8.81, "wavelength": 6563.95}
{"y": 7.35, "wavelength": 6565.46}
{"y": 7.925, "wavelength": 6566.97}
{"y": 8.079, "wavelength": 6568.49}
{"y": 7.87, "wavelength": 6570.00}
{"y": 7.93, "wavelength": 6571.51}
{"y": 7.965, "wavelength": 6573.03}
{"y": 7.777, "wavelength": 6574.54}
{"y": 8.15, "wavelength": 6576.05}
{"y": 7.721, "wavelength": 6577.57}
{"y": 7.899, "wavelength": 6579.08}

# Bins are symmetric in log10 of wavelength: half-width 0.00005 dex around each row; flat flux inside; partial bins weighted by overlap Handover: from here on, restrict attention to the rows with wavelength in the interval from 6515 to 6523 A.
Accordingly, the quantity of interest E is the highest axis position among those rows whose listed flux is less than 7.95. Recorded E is 6518.77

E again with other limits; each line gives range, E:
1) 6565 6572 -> 6571.51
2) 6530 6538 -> 6536.80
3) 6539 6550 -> 6548.85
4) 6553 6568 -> 6566.97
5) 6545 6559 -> 6554.89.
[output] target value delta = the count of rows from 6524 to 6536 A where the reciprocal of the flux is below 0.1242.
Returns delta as 0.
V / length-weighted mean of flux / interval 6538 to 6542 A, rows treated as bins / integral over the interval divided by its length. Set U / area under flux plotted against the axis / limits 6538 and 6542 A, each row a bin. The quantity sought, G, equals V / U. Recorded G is 0.25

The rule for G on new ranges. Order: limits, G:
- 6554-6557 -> 0.33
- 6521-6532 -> 0.09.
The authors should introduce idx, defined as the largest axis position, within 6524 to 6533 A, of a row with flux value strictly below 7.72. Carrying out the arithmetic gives 6532.29 A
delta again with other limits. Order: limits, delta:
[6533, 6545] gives 2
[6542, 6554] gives 1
